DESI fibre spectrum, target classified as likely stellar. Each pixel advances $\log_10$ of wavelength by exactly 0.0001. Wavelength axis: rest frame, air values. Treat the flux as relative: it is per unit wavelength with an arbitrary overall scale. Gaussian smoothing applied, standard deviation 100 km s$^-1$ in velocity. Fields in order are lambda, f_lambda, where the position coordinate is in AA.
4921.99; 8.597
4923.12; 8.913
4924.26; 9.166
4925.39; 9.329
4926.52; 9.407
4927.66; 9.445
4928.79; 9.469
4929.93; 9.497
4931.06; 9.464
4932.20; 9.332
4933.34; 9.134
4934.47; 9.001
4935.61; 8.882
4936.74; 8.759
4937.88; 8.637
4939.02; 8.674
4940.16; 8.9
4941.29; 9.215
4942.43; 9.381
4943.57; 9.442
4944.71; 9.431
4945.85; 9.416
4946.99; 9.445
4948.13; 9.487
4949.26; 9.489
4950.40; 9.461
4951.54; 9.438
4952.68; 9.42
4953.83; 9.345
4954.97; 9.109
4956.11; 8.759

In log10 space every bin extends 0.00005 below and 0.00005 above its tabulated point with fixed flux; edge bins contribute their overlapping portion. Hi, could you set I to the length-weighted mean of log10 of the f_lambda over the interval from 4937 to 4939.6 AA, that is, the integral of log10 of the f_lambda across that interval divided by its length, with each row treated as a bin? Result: 0.935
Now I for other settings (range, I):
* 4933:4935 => 0.960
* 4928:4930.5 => 0.979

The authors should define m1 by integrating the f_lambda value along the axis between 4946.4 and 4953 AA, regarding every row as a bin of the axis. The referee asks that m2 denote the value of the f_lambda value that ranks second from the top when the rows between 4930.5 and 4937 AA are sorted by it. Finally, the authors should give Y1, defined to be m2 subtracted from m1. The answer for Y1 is 53.2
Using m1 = 62.5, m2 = 9.332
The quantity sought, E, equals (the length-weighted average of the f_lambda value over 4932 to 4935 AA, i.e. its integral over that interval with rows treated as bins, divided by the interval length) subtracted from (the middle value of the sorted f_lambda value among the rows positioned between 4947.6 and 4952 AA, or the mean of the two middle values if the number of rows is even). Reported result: 0.33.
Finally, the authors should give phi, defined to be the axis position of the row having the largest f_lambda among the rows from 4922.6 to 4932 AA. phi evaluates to 4929.93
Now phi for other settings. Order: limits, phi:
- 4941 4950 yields 4949.26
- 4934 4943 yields 4942.43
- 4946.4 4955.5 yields 4949.26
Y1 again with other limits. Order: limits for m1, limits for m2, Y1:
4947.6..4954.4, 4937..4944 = 54.8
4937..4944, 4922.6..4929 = 53.7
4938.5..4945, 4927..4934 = 50.1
